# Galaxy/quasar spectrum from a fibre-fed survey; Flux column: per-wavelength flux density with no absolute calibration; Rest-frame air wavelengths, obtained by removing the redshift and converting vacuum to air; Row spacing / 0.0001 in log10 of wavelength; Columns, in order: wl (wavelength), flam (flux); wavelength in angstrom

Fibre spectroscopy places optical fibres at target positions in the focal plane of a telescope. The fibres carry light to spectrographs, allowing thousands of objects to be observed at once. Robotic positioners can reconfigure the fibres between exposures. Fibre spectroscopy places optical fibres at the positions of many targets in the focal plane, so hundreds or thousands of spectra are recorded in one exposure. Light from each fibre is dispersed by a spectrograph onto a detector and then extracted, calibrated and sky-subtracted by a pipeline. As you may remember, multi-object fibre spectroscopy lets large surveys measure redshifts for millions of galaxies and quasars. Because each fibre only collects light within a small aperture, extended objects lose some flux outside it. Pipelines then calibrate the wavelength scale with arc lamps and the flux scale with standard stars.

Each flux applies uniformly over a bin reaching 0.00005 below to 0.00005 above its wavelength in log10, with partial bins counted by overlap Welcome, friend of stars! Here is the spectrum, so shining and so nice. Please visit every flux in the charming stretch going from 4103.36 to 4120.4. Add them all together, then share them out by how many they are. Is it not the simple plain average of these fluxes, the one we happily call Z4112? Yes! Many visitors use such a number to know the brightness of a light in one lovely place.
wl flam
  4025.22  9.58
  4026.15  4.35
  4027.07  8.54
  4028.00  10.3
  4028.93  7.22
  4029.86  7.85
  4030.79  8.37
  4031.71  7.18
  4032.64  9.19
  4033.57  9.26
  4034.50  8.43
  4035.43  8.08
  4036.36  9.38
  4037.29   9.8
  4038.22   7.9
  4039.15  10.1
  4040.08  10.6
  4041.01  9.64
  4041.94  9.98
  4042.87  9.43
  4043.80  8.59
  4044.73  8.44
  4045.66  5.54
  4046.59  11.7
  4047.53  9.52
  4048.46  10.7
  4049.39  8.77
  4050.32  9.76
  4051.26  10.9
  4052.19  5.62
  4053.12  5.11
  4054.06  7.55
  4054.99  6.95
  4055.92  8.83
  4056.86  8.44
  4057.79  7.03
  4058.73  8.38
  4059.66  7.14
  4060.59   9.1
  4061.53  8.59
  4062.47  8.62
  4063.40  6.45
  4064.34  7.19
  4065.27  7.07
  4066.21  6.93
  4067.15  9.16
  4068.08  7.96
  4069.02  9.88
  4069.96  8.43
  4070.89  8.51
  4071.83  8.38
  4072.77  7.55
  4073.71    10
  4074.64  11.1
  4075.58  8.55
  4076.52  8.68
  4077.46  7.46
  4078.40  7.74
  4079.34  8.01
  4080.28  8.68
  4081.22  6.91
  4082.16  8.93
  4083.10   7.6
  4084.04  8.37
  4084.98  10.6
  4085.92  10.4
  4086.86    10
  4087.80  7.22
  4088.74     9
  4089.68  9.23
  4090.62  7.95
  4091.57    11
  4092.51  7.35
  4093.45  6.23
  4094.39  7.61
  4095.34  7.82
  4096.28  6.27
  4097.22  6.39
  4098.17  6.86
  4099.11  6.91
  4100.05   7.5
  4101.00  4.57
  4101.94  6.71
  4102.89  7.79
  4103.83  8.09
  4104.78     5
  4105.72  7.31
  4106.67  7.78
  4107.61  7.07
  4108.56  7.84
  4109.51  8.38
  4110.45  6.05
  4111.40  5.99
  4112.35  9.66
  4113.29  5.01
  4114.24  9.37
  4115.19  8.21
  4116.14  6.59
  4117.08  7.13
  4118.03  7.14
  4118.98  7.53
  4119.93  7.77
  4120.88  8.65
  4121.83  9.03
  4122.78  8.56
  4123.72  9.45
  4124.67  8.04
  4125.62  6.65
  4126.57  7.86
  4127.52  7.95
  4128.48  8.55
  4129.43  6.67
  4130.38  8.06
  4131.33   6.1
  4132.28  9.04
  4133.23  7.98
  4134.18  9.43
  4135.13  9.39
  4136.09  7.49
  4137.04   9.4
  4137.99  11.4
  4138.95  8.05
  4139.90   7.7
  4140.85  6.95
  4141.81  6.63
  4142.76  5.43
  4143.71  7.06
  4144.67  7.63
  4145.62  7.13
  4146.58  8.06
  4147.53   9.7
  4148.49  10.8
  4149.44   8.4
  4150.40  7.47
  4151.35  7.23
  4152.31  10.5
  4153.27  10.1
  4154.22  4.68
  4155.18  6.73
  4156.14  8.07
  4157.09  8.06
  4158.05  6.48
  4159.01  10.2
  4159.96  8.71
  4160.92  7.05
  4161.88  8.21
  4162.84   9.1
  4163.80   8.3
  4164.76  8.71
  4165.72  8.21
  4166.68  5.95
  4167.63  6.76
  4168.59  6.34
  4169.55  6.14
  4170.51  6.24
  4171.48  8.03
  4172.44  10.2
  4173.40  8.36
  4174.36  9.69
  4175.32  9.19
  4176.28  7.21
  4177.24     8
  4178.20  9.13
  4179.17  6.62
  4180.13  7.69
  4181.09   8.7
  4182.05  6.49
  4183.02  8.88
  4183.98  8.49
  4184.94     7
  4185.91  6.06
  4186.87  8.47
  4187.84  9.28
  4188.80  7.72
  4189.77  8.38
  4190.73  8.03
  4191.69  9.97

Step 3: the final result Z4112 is 7.3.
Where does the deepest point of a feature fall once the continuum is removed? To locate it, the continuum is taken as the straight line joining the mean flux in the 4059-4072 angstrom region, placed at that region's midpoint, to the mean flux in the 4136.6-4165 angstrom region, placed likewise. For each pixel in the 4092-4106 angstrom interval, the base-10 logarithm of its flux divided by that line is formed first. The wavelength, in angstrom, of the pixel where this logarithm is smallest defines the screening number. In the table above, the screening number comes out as 4101.00 angstrom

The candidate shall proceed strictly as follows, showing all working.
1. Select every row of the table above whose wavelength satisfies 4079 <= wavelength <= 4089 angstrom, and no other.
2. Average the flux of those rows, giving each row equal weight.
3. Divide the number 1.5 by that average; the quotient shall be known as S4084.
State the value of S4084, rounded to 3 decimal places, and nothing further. 0.172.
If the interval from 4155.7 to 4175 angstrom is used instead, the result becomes 0.189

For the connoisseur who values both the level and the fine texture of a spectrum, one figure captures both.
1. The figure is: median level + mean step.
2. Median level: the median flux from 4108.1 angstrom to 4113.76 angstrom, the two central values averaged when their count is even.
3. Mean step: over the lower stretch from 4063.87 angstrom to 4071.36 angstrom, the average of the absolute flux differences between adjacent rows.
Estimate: 8.0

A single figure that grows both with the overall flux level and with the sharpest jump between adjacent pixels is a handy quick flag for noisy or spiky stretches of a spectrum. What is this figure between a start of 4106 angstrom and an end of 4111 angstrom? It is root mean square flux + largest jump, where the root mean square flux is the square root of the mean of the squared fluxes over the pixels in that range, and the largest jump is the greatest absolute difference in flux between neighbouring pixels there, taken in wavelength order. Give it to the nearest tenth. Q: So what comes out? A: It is 9.8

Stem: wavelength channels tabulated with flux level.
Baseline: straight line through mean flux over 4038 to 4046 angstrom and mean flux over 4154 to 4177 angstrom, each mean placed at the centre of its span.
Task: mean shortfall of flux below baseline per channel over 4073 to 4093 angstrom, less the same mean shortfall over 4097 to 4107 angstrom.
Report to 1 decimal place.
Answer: -1.8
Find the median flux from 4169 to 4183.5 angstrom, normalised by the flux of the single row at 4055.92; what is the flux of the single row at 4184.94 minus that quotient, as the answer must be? 6.1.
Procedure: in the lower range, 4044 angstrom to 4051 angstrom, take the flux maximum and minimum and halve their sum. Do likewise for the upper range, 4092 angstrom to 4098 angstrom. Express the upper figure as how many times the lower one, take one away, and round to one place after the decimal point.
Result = -0.2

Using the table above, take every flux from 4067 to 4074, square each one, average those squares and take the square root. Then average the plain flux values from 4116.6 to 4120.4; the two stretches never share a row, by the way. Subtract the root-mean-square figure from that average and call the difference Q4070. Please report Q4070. -1.4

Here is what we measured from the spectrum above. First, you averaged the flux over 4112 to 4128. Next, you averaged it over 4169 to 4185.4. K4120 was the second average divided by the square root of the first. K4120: 2.84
